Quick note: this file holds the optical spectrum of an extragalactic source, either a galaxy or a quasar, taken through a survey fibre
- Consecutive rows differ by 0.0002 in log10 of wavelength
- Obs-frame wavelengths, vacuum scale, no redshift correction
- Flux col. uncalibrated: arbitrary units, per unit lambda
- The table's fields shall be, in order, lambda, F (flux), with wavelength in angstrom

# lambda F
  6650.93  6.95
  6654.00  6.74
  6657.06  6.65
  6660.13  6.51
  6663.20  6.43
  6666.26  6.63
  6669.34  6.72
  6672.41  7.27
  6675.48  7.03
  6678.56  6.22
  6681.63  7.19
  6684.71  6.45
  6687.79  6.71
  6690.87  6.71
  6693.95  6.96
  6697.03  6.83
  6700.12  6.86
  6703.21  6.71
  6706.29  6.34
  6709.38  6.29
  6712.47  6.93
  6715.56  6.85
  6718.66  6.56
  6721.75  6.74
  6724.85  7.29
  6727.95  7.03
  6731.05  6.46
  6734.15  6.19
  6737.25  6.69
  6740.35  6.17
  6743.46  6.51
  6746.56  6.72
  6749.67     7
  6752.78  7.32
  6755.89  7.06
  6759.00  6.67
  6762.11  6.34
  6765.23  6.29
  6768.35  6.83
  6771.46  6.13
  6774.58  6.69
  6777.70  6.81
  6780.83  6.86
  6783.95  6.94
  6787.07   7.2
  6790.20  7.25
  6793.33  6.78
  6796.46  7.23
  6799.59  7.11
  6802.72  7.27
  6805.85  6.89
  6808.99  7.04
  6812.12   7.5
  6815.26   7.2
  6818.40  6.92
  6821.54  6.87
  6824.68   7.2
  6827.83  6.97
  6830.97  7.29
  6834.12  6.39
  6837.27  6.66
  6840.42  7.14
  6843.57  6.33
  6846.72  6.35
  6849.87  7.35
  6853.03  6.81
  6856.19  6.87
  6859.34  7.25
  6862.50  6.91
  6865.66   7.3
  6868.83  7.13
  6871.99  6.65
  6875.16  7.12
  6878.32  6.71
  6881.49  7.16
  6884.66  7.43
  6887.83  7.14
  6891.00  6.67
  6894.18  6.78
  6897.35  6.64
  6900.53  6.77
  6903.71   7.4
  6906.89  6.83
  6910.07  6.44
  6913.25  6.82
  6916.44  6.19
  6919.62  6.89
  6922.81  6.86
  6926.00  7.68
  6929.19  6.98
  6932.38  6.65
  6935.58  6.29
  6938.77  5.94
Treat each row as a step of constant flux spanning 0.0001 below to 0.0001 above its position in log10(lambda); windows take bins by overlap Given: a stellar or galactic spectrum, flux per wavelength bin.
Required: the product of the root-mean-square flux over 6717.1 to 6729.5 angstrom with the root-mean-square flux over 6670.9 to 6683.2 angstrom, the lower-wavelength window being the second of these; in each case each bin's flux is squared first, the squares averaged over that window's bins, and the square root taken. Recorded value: 48.0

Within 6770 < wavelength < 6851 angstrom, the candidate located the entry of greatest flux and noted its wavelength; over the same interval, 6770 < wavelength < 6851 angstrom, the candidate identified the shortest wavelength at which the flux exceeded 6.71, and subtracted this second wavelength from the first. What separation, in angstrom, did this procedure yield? 34.4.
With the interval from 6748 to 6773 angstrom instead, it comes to 3.1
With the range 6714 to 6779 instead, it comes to 37.2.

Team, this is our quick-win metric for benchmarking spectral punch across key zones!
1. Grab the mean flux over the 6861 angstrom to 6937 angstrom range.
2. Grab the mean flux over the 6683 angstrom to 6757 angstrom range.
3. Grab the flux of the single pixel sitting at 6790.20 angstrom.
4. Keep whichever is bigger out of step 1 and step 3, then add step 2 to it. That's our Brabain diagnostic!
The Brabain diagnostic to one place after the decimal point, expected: 14.0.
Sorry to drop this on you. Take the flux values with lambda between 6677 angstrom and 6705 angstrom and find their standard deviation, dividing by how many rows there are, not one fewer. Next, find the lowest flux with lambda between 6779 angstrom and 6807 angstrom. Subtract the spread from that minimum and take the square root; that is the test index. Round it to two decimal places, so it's 2.55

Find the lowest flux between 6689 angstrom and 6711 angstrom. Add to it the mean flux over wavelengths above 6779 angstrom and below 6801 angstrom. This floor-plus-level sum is 13.3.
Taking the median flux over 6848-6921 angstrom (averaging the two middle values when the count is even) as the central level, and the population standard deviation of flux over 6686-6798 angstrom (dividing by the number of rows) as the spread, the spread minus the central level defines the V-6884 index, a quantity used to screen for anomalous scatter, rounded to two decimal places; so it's -6.55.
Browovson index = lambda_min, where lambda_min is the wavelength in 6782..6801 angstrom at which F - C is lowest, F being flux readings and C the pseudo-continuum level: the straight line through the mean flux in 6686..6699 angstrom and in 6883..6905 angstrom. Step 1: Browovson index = 6793.33 angstrom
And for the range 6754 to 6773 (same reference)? 6771.46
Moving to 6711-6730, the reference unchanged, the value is 6718.66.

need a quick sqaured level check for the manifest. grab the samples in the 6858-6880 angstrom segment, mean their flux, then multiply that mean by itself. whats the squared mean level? 49.1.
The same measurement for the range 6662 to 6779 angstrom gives 44.9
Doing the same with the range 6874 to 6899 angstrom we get 48.4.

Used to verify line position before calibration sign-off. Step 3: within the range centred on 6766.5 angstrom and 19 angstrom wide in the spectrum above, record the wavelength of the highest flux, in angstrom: 6768.35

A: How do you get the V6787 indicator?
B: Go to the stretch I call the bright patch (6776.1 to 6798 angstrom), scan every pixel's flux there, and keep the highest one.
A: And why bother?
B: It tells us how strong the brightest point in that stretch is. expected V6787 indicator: 7.25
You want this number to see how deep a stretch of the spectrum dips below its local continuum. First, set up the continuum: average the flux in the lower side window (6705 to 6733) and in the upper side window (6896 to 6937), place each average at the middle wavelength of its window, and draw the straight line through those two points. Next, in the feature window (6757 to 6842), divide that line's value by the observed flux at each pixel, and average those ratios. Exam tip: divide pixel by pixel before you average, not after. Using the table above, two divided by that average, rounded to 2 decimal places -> 2.04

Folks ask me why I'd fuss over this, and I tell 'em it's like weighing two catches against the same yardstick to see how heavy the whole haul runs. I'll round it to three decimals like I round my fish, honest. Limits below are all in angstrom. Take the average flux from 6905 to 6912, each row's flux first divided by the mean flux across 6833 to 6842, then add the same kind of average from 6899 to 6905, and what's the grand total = 2.039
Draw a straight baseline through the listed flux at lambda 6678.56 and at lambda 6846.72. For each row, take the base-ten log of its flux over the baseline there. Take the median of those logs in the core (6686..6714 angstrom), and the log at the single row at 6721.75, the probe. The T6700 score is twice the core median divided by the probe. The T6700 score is 2.0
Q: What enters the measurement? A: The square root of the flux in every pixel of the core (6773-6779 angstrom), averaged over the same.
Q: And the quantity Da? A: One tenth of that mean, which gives 0.260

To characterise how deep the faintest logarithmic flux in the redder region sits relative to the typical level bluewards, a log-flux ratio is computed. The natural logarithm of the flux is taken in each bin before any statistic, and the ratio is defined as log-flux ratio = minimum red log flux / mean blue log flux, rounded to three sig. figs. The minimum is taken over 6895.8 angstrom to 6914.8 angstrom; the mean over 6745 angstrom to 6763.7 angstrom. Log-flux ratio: 0.968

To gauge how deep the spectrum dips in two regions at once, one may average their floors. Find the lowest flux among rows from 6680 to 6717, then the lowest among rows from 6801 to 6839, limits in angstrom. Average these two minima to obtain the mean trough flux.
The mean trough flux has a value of 6.34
